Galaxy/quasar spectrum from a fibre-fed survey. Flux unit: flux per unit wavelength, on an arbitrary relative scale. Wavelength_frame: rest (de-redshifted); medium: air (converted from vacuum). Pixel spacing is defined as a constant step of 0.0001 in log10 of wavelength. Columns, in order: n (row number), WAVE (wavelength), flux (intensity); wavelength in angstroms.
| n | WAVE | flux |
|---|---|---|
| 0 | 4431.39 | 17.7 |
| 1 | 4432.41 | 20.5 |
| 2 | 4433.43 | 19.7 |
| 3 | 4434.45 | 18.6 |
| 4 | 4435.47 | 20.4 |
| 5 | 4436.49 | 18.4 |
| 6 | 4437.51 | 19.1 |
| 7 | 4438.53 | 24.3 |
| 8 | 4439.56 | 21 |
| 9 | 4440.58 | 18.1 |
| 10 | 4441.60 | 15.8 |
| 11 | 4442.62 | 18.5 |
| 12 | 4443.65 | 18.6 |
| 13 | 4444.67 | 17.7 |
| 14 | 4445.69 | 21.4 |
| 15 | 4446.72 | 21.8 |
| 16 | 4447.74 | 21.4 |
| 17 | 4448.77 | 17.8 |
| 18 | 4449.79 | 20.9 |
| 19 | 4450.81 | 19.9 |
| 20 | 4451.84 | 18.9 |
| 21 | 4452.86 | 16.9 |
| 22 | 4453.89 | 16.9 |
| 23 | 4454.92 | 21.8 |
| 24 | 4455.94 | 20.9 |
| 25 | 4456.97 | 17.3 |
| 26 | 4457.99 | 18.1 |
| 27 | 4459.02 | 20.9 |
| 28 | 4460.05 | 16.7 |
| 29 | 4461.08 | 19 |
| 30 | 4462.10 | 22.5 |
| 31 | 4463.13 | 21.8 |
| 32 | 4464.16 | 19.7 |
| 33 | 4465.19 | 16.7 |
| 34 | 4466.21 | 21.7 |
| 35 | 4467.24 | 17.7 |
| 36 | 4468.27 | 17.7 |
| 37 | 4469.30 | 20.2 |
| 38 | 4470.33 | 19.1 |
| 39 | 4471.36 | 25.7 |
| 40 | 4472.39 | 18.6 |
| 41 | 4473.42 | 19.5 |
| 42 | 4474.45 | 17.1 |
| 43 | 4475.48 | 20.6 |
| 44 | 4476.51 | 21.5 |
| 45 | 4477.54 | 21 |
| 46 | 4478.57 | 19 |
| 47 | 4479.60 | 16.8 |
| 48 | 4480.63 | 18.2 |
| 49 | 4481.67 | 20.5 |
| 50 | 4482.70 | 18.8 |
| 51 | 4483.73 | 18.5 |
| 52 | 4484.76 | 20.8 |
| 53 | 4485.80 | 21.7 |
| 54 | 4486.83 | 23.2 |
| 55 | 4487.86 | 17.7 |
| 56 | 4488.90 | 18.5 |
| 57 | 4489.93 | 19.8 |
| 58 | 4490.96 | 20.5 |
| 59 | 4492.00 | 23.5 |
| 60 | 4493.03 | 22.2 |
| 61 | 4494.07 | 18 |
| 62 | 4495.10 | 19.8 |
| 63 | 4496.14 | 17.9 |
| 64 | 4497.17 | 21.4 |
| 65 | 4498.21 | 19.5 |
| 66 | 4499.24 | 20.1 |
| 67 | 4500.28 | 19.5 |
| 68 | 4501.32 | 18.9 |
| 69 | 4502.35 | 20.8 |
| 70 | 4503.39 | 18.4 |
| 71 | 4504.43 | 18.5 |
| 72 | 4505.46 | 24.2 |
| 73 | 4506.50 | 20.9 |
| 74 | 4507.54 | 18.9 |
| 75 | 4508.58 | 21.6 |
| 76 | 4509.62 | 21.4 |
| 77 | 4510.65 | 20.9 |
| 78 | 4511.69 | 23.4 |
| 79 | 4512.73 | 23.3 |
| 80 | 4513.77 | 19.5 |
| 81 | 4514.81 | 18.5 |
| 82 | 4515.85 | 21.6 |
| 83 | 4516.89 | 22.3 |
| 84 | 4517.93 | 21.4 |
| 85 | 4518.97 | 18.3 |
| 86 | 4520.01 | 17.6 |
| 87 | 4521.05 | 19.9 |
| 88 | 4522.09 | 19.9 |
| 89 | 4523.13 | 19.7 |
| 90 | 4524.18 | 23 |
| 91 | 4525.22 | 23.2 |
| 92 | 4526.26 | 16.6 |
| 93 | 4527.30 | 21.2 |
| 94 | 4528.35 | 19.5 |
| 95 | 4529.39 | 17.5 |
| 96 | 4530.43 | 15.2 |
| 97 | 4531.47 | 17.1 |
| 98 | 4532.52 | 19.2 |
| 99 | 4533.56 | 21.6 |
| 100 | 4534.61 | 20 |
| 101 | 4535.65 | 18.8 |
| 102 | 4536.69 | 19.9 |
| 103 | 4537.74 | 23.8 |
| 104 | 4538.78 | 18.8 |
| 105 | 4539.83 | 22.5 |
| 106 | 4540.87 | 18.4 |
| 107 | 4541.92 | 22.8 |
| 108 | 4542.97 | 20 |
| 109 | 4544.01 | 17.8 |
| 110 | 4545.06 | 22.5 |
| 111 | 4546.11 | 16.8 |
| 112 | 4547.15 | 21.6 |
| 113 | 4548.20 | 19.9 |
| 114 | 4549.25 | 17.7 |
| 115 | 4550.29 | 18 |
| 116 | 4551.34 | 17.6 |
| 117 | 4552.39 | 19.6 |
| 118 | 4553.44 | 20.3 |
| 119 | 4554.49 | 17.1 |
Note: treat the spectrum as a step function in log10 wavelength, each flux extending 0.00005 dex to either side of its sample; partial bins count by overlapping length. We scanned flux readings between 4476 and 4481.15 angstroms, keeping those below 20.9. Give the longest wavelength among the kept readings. 4480.63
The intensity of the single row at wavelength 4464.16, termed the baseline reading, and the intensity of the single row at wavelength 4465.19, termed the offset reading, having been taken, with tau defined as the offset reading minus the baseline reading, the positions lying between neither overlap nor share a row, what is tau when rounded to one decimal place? -3.0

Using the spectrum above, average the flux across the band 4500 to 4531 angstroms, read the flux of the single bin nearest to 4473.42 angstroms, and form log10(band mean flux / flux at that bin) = 0.015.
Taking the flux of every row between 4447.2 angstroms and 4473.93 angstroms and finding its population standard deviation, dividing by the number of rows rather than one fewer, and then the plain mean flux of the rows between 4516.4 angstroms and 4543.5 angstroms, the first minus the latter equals -17.78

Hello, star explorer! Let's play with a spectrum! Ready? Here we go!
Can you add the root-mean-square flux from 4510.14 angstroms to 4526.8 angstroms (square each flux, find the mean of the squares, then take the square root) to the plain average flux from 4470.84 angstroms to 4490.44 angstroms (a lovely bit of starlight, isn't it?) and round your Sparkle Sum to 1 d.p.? 40.5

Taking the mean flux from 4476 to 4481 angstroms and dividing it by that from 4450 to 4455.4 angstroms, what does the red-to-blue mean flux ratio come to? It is 1.02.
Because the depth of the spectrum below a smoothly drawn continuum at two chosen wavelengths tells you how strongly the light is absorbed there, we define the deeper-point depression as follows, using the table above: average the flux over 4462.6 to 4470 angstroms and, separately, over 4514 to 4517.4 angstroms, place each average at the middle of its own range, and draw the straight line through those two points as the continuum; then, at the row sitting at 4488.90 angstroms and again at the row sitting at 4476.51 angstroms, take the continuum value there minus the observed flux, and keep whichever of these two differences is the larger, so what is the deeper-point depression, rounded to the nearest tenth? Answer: 1.5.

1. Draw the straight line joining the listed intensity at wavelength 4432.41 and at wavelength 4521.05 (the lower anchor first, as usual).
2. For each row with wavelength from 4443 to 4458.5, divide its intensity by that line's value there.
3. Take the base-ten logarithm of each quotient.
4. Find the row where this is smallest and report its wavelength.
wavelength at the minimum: 4452.86 angstroms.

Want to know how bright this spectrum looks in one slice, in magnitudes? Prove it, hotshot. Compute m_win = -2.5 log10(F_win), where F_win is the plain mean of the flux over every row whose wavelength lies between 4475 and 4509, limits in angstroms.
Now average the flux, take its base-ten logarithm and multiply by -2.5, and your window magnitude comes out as -3.25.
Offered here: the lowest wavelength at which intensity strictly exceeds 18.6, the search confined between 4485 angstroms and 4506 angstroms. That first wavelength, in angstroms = 4485.80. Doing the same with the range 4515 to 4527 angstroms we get 4515.85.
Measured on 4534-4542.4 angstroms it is 4534.61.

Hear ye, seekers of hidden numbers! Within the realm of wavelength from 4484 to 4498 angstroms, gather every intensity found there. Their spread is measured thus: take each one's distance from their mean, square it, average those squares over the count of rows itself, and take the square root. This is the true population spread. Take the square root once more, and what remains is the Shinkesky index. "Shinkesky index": 1.38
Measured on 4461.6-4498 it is 1.44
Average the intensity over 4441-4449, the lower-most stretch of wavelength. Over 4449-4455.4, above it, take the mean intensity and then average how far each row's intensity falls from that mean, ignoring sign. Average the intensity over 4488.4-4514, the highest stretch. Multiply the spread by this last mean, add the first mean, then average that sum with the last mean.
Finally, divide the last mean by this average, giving 0.558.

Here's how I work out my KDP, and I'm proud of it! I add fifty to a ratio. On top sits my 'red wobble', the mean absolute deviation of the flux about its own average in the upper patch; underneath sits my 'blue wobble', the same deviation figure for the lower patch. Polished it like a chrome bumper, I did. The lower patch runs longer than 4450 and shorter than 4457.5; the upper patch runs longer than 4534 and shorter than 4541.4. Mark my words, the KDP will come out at 50.98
